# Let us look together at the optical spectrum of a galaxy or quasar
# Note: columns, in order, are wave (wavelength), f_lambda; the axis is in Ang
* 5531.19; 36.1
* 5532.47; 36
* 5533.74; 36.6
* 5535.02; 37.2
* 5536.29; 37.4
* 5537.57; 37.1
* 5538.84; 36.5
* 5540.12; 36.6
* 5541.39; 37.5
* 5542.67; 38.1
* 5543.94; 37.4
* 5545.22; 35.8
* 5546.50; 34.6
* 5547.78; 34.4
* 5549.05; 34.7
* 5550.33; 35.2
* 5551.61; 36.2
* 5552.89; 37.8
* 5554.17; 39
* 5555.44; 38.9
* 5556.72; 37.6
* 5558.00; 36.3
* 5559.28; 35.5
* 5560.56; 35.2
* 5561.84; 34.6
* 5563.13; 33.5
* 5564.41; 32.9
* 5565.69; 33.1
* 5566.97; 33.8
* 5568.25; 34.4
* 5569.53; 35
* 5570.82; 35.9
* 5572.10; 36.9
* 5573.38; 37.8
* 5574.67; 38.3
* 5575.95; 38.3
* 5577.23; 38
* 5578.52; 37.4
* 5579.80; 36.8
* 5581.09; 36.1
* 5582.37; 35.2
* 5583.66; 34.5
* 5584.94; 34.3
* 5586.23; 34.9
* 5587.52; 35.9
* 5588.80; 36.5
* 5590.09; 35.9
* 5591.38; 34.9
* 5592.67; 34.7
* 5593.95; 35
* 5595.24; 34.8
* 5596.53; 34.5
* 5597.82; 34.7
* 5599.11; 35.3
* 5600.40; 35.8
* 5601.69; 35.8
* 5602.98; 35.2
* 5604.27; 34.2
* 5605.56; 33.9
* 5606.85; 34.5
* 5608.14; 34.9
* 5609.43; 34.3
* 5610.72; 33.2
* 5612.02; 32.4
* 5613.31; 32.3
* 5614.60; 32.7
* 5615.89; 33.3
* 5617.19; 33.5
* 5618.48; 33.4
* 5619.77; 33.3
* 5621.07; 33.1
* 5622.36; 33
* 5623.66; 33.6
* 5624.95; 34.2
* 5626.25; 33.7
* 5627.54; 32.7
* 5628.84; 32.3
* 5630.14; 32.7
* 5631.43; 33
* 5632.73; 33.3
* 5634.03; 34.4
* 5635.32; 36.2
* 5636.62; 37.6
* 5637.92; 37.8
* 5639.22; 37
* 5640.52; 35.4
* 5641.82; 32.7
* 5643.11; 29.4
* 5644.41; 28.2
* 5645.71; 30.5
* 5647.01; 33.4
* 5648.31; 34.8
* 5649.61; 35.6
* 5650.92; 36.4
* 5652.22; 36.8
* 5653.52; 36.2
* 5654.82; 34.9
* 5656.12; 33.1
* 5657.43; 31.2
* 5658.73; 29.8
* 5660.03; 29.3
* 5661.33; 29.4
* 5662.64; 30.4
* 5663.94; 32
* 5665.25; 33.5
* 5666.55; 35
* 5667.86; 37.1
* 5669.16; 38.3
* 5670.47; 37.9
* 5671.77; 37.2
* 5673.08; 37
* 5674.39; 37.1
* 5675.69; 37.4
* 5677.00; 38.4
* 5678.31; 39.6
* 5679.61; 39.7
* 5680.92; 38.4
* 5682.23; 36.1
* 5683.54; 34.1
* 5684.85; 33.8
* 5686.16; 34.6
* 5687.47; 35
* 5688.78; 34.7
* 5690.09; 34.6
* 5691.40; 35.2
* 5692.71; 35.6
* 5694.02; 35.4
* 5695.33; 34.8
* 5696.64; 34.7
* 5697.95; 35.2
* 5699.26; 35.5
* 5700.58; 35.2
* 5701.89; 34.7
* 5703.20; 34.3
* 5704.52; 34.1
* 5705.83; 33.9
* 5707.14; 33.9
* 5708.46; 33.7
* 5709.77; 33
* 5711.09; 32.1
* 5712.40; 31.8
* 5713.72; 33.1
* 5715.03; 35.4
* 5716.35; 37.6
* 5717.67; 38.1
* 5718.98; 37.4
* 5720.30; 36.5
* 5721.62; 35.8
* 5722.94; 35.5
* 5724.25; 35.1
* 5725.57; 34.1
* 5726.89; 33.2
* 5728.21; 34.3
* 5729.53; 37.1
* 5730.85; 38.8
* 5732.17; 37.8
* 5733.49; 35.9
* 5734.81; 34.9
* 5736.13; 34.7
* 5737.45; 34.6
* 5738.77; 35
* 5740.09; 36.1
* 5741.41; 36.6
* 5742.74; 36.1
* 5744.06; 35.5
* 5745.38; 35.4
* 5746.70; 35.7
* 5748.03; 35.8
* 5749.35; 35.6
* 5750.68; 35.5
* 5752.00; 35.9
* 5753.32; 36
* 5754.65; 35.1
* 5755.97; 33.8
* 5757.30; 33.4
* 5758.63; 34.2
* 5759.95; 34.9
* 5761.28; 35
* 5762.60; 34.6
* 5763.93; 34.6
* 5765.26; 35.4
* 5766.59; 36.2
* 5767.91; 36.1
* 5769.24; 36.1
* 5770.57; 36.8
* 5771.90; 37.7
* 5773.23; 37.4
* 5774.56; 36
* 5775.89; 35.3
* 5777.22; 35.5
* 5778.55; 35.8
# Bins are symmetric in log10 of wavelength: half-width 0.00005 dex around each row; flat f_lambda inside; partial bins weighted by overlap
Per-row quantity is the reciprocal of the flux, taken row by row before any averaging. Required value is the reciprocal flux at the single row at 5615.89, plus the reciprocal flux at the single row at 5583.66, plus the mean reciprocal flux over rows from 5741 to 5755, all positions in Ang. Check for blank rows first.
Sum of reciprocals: 0.0870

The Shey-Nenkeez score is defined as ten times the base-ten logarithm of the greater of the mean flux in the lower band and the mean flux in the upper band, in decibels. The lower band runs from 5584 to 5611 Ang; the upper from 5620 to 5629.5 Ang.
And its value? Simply 15.4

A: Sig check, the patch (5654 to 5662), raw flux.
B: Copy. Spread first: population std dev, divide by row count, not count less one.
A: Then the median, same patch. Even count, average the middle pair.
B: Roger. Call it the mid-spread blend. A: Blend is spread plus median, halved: 16.3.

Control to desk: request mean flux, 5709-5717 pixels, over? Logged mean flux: 33.8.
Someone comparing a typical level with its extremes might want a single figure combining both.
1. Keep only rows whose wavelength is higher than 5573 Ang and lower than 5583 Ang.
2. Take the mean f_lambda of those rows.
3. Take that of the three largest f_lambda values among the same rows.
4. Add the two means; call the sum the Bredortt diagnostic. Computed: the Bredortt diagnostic 75.4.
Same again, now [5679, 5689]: 73.9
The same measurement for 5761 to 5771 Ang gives 72.0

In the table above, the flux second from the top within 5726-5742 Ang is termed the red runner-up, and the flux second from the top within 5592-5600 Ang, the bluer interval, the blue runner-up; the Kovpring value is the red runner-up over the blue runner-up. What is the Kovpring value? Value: 1.08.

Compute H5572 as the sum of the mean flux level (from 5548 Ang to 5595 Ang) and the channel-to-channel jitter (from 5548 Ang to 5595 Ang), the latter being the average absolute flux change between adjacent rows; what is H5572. 36.5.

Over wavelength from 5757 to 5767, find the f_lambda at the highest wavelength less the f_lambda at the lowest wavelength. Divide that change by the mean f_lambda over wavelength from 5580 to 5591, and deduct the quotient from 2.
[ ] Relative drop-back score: 1.92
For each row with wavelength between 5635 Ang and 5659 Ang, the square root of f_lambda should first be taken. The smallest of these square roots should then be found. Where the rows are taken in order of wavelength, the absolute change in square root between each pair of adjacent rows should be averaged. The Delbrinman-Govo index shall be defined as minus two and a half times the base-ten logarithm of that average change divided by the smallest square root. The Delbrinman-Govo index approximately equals 4.0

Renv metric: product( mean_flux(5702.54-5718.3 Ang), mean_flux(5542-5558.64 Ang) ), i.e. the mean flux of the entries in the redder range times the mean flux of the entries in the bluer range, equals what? 1254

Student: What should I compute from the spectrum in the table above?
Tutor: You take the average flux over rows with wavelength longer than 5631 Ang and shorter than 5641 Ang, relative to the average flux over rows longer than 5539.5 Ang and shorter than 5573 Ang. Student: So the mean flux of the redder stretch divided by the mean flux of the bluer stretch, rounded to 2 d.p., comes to 0.99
